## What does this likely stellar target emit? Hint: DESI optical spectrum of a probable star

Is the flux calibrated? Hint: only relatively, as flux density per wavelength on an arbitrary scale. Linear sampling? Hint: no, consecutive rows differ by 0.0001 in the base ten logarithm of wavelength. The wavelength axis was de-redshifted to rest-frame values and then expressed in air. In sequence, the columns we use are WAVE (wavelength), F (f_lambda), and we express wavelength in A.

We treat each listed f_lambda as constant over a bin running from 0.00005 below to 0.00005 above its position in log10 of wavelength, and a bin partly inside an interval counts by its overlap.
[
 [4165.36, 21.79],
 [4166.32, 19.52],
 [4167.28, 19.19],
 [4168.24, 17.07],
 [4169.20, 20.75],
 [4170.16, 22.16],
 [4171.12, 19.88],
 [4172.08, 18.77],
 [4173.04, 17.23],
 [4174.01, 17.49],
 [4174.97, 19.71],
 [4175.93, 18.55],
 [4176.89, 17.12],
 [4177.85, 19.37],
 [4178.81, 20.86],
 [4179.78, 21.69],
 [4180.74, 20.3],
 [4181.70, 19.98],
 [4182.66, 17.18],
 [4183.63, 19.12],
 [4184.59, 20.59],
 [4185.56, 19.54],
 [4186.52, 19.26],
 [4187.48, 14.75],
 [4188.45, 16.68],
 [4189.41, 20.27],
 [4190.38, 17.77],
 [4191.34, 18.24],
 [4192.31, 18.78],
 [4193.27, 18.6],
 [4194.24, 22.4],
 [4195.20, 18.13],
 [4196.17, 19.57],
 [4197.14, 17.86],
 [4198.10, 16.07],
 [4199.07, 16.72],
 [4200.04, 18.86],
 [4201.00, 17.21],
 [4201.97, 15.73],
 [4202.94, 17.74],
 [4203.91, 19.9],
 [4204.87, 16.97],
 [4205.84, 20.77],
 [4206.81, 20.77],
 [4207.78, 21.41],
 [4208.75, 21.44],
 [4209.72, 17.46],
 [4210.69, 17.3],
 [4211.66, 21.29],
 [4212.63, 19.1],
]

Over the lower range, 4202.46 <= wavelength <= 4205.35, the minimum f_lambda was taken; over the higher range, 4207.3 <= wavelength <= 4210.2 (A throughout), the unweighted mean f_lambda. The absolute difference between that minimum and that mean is 3.1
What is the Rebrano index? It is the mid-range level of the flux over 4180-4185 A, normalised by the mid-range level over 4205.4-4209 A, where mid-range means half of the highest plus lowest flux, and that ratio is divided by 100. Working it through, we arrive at 0.0089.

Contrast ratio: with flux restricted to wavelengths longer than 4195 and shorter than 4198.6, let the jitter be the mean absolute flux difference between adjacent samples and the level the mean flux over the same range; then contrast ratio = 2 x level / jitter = 22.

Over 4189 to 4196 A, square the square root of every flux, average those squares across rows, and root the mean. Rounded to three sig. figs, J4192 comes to 4.38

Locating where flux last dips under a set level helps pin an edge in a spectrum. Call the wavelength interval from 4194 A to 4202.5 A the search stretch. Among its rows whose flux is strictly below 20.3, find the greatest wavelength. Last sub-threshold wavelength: 4201.97 A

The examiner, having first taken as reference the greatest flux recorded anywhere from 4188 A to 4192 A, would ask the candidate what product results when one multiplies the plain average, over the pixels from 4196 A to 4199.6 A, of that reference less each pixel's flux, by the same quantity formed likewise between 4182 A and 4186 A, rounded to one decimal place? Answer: 3.2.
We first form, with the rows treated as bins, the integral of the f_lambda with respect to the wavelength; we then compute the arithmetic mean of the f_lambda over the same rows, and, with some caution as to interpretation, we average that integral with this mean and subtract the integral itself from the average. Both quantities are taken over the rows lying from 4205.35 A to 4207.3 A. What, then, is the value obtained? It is -10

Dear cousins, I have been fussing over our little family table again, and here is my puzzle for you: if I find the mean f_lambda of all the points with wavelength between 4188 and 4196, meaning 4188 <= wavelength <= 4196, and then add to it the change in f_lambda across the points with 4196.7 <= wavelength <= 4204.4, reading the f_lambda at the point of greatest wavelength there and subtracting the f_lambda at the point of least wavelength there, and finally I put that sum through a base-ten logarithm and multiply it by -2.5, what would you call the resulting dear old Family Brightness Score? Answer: -3.30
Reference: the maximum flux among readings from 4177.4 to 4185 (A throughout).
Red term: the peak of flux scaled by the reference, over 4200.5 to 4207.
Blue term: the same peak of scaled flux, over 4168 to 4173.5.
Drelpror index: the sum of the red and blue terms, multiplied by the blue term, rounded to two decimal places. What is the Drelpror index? 2.02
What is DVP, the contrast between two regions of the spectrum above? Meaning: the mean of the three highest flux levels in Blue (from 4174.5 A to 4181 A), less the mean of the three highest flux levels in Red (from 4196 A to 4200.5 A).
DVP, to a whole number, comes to 2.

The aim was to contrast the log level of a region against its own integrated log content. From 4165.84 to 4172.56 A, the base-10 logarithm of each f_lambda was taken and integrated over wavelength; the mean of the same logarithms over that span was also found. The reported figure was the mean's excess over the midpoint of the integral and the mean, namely -3.69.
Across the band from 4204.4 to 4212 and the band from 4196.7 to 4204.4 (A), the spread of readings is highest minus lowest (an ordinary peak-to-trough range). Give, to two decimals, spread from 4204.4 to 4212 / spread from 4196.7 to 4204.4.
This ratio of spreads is 1.07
